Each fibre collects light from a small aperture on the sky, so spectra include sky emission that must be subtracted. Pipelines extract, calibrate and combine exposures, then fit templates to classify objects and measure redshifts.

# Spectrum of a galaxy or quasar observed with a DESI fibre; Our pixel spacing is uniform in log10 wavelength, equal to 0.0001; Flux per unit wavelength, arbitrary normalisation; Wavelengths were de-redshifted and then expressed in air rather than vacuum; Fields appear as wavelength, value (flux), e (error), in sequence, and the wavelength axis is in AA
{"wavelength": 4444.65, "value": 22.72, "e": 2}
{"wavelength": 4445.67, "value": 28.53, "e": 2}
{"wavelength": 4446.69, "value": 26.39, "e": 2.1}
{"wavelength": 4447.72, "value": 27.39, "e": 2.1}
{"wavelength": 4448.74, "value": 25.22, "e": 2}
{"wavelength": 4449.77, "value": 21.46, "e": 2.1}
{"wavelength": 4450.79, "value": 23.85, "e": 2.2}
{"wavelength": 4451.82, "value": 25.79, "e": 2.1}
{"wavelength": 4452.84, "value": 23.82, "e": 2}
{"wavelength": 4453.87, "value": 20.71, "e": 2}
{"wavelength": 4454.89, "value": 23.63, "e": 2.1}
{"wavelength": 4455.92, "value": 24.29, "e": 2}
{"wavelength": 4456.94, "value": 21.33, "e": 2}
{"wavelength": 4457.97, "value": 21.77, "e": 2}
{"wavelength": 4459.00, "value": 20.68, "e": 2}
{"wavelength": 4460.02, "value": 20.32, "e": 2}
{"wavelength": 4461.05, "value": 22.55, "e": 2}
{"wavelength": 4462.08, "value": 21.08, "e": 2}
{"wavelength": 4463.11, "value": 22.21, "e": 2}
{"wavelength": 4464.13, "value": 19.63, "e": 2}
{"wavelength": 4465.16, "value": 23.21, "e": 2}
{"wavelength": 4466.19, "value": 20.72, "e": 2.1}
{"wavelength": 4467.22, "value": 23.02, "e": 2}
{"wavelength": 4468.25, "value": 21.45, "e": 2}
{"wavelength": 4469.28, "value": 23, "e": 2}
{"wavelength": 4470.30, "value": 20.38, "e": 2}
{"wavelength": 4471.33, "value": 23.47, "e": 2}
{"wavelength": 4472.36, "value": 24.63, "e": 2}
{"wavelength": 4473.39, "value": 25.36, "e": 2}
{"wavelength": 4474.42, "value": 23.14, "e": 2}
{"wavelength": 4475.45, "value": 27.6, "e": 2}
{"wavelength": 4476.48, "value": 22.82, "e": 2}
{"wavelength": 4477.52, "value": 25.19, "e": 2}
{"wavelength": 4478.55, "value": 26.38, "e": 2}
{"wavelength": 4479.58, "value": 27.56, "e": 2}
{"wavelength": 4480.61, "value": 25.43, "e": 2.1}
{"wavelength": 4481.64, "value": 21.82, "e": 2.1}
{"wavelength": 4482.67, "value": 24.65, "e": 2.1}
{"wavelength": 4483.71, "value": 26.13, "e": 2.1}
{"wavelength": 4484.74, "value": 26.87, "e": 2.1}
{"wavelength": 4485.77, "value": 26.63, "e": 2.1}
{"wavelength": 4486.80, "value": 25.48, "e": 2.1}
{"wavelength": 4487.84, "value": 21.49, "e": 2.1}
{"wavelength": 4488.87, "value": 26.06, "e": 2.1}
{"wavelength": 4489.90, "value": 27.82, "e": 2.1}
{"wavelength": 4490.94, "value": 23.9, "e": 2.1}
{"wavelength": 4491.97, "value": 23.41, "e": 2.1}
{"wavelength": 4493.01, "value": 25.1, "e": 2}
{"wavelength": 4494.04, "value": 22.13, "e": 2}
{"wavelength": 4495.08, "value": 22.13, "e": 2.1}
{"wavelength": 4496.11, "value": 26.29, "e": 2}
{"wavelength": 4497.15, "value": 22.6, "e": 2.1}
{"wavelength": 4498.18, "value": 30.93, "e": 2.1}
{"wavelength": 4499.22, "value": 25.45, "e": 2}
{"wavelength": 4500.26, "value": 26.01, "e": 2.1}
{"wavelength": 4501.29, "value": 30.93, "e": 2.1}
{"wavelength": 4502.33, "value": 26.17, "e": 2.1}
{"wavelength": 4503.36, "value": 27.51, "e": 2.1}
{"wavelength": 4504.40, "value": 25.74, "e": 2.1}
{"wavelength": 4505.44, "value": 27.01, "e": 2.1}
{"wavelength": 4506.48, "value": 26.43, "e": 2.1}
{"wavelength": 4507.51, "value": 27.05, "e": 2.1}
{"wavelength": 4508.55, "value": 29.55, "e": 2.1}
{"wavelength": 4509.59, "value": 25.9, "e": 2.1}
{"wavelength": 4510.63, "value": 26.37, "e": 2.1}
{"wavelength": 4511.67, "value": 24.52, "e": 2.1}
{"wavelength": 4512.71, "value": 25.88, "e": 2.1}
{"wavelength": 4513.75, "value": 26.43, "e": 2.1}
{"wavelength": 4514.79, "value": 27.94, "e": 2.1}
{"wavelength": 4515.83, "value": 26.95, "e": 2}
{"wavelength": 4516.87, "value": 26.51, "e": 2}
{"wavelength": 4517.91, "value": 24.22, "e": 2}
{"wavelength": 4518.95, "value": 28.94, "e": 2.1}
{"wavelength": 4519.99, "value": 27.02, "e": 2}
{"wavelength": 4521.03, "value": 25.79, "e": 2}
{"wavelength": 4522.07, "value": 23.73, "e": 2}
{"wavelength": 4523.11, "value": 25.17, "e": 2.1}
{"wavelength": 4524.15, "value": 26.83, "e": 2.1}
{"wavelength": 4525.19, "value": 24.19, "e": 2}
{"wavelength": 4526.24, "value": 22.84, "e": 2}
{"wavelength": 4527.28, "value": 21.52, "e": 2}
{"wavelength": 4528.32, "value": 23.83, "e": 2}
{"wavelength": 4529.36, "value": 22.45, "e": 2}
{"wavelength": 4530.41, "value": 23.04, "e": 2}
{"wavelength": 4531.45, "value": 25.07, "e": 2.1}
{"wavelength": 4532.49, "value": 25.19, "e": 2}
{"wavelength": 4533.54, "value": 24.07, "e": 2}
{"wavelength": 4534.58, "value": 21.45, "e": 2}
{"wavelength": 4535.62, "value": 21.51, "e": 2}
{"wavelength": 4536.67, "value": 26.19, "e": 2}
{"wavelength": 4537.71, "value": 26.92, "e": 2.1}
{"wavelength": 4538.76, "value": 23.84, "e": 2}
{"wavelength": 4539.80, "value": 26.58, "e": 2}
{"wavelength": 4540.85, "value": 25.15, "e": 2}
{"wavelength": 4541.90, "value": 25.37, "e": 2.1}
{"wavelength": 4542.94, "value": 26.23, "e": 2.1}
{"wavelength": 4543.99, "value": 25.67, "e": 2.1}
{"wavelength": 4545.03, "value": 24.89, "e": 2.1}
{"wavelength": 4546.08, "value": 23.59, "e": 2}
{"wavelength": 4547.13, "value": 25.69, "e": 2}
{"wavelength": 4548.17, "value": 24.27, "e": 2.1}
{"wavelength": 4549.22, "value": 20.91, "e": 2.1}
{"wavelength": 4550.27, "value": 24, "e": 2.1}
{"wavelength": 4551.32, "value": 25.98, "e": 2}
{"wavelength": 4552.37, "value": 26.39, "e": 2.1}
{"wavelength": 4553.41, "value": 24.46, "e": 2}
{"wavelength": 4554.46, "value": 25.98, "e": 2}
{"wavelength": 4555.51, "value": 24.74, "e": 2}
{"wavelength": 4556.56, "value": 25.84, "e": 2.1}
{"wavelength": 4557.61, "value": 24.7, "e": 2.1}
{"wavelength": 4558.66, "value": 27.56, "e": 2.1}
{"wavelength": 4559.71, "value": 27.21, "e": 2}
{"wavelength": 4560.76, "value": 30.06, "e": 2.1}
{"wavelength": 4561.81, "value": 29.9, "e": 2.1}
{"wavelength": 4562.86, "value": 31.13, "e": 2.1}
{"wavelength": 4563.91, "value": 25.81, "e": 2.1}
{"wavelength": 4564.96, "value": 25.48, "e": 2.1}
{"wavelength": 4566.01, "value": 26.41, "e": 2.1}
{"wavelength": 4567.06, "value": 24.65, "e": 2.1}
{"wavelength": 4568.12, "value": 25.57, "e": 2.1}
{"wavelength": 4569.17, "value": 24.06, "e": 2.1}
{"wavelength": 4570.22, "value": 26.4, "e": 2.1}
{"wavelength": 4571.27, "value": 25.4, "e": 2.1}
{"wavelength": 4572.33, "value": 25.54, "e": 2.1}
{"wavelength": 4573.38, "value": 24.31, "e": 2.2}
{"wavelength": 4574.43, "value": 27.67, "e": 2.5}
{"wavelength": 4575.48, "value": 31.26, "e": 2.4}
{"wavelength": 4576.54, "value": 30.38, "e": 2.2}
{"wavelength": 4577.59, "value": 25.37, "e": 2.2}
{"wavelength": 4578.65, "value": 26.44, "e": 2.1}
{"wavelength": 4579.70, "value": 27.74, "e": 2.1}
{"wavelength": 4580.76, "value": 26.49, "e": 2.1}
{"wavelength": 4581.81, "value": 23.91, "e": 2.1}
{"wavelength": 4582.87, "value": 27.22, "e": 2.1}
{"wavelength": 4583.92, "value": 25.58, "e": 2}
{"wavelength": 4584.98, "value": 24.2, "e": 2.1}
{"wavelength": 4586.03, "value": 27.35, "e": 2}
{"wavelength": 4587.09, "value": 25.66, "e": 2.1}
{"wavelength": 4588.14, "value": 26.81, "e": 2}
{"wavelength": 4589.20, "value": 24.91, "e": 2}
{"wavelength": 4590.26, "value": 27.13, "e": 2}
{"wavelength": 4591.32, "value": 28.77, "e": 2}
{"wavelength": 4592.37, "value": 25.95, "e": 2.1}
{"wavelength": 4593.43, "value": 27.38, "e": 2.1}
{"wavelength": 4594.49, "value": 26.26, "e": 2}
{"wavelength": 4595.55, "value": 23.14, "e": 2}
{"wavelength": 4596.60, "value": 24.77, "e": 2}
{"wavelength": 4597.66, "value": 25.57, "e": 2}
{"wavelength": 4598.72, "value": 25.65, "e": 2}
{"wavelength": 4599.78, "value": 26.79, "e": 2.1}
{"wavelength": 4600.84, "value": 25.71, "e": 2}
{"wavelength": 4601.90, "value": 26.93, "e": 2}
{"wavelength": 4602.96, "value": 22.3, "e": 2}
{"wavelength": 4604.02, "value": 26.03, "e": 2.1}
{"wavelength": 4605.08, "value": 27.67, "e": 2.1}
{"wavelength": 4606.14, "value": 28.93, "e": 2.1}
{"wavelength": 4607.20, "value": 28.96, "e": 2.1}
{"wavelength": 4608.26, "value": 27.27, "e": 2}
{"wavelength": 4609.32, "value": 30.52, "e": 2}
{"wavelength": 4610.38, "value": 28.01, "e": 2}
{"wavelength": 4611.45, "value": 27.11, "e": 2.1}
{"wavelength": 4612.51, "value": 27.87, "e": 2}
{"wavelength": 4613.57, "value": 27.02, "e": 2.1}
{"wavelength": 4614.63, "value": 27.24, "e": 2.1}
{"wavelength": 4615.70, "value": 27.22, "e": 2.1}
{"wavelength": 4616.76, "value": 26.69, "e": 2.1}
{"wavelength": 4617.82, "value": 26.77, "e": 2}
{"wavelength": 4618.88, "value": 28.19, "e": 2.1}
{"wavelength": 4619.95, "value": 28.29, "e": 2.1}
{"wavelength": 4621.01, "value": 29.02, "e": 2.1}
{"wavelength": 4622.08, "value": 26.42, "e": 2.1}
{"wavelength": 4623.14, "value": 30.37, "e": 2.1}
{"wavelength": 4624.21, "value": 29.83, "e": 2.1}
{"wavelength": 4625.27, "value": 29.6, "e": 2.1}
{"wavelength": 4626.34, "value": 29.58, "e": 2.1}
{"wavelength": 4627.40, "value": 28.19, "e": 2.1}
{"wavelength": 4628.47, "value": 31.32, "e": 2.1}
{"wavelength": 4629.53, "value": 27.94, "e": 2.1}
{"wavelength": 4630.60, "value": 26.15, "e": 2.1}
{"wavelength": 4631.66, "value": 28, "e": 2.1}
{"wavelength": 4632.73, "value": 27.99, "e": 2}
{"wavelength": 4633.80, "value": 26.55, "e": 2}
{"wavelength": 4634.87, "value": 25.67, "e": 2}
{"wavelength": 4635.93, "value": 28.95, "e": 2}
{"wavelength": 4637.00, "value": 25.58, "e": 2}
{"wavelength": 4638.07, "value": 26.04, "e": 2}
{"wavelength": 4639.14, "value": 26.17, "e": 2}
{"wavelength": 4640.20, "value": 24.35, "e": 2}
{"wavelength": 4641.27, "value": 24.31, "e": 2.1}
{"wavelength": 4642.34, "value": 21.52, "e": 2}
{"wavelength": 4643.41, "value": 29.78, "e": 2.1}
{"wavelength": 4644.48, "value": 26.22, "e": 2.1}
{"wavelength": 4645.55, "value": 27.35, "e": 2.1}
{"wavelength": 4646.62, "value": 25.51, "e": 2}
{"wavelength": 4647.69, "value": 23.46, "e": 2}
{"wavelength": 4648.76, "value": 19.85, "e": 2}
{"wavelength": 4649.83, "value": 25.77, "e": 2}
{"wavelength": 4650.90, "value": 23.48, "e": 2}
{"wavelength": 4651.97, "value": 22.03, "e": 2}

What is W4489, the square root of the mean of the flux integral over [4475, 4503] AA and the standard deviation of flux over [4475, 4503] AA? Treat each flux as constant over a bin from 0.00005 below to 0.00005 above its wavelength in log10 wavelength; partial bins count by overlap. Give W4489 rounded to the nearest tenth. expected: 18.9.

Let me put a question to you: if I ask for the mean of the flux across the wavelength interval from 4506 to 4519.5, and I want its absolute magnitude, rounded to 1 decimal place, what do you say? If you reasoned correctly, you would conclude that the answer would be 26.7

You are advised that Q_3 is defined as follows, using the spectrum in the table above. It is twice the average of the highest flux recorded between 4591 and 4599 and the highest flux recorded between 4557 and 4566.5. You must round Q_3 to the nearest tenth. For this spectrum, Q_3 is 59.9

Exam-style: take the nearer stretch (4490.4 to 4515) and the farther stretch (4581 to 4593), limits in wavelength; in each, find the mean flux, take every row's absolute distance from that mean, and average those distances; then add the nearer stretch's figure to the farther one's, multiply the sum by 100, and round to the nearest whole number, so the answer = 286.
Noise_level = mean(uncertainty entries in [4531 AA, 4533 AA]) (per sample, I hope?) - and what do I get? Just 2.05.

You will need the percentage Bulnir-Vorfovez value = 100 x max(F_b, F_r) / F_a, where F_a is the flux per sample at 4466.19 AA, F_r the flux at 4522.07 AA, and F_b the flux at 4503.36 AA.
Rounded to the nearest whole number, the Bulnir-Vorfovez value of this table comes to 133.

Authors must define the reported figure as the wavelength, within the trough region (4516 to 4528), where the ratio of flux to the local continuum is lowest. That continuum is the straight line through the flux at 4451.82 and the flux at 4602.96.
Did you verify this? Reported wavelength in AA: 4527.28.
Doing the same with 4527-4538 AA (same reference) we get 4527.28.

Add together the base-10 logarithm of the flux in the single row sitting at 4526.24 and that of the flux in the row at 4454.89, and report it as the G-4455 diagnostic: 2.73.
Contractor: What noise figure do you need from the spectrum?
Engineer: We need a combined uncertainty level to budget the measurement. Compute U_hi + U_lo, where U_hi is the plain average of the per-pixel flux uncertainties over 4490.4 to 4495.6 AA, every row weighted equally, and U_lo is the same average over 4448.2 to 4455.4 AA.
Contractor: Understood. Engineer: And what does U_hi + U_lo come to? 4.13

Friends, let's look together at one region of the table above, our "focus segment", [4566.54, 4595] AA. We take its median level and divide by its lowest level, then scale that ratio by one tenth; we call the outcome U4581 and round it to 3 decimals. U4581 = 0.110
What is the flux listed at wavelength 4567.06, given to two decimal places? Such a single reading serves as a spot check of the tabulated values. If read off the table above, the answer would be 24.65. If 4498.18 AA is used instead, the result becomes 30.93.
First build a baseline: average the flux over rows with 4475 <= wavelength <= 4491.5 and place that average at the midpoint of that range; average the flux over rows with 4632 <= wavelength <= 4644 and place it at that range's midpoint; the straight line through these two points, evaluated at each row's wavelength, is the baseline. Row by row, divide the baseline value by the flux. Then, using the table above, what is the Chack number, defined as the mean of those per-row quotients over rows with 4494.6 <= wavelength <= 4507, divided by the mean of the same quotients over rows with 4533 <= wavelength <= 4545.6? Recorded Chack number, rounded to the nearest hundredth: 0.94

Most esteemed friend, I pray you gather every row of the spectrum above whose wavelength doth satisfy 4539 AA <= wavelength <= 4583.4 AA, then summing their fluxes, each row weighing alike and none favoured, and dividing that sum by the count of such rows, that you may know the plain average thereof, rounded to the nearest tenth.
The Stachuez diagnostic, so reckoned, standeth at 26.1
